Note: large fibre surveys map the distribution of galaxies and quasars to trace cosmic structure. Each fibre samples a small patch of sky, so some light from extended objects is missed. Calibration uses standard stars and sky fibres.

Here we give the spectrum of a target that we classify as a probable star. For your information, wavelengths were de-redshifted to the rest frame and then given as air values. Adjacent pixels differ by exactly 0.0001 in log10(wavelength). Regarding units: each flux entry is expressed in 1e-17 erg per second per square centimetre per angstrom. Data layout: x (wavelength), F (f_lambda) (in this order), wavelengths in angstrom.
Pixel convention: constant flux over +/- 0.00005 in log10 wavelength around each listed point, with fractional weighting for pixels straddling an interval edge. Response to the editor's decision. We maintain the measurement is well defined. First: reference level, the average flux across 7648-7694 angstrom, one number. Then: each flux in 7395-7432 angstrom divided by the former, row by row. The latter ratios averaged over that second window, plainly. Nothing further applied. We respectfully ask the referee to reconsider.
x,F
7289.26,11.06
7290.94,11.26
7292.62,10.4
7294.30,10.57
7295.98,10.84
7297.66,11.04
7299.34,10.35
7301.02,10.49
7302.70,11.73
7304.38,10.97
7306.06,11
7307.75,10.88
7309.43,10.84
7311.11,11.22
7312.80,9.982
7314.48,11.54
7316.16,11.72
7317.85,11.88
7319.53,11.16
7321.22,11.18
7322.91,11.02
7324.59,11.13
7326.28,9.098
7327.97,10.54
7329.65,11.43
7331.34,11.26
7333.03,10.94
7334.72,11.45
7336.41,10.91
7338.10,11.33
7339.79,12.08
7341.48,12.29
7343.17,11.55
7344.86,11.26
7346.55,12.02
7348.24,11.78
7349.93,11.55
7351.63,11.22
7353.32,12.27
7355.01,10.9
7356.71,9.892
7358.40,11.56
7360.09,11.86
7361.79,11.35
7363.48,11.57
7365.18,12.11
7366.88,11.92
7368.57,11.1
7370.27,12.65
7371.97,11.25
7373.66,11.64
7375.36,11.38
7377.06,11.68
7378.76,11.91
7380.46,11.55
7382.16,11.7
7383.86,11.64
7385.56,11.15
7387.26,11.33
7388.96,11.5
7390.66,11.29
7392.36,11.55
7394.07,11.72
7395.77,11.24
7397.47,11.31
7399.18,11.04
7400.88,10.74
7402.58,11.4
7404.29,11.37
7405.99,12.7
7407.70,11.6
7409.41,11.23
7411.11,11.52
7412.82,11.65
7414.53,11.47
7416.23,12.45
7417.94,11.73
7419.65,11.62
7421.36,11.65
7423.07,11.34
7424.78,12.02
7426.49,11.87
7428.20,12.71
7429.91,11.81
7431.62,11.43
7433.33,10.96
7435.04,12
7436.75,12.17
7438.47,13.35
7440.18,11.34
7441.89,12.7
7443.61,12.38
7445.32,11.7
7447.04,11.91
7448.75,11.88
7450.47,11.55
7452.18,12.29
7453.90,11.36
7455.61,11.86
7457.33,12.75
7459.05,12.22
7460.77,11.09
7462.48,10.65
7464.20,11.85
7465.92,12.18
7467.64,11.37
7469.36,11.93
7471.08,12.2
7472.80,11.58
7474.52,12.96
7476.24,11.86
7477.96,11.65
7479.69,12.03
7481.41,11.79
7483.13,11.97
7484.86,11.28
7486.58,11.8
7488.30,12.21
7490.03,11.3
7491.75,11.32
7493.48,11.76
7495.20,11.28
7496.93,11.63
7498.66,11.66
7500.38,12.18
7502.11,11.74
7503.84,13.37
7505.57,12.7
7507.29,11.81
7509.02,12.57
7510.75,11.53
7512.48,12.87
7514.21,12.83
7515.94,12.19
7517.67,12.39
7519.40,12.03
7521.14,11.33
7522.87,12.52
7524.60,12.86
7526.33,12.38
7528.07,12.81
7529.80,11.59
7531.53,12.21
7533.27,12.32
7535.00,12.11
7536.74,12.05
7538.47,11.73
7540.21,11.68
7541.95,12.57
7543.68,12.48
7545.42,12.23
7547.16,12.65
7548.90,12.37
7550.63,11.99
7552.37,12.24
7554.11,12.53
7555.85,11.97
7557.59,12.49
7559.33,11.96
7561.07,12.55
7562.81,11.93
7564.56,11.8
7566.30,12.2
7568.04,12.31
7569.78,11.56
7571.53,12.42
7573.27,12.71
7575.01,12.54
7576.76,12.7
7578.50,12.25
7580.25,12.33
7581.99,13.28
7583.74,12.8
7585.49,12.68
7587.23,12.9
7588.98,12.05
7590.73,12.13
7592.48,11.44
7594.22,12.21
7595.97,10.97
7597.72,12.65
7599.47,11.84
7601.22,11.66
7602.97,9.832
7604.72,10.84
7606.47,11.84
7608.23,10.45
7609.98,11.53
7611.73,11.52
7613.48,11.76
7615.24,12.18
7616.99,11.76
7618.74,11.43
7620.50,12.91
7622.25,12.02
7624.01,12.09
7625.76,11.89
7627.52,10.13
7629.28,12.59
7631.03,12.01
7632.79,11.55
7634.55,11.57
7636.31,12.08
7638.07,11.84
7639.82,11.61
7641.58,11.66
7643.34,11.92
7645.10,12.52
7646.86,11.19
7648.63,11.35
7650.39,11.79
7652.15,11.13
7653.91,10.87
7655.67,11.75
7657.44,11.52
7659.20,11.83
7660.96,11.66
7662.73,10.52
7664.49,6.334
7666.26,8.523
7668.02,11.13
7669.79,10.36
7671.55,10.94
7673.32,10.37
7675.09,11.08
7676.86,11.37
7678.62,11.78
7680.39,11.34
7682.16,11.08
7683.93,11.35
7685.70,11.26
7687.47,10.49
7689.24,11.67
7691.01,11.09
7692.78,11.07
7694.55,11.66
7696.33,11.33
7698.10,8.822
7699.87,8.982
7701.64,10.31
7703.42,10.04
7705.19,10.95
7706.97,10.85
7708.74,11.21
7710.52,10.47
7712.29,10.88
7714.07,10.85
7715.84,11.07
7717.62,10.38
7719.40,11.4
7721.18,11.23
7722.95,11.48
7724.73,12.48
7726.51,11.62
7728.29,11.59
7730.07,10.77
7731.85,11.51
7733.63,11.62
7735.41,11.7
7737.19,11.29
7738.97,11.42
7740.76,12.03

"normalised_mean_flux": 1.066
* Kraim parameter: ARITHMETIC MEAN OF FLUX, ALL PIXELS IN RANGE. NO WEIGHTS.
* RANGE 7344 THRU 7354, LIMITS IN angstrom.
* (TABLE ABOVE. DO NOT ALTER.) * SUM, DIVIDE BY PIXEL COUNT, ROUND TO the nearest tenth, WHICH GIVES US 11.7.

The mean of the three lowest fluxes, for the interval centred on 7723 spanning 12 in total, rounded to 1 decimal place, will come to 11.0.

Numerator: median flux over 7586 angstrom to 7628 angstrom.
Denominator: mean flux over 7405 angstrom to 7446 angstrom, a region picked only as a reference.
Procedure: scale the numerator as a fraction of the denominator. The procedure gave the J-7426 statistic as 0.99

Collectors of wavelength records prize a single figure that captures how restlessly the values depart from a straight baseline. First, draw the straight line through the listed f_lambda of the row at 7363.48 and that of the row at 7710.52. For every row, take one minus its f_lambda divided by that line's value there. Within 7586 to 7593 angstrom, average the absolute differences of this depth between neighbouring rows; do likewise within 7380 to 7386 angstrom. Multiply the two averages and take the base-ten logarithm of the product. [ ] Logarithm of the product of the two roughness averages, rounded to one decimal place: -3.0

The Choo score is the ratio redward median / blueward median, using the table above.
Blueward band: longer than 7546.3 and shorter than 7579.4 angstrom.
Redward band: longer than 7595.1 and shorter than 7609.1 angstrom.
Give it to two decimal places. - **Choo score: 0.92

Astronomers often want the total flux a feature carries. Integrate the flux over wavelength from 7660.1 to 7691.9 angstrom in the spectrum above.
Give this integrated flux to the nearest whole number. 340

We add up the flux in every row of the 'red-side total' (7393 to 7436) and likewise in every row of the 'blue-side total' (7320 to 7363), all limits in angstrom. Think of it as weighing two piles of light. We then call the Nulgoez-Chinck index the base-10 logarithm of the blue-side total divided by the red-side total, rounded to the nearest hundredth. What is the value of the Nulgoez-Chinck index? -0.01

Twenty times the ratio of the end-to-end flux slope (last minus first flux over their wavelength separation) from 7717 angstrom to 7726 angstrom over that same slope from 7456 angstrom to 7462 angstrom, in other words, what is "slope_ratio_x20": -12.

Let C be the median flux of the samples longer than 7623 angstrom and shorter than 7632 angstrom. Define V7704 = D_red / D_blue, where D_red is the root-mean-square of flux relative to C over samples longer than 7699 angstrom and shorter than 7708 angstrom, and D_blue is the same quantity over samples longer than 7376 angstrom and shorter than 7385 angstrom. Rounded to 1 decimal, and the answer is 5.7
